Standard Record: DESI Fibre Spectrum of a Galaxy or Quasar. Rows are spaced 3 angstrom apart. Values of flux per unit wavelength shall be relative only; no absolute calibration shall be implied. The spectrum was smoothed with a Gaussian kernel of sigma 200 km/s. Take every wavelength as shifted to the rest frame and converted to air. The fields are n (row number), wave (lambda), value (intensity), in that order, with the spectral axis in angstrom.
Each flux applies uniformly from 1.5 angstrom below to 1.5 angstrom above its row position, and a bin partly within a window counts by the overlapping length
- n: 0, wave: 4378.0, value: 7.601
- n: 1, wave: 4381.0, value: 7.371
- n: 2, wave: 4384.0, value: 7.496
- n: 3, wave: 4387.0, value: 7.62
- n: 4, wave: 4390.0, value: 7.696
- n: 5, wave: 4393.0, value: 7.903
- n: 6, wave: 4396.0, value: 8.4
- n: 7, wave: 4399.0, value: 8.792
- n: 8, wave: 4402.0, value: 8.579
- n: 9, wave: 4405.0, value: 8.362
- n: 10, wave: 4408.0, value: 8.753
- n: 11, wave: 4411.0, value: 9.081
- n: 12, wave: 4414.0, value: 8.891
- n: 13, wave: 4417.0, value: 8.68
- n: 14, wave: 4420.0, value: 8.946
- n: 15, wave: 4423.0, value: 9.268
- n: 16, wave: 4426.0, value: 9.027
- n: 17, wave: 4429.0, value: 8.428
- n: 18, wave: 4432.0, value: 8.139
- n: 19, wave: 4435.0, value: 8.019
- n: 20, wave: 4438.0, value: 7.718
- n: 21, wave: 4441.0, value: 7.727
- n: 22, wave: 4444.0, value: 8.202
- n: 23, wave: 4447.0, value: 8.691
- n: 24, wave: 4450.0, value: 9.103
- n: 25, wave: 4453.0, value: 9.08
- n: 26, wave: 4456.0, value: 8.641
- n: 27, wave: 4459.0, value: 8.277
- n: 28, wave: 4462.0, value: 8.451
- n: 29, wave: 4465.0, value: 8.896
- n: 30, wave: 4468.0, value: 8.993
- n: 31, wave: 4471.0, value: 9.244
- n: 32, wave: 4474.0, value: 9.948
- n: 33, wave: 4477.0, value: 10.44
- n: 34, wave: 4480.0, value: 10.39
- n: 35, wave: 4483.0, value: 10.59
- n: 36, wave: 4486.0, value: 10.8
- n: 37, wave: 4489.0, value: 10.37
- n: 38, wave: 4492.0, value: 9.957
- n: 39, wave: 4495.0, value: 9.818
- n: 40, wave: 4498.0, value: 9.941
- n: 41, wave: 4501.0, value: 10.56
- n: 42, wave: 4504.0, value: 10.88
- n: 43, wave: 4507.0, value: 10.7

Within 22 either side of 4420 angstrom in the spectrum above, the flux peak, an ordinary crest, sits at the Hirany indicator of 4423.0 angstrom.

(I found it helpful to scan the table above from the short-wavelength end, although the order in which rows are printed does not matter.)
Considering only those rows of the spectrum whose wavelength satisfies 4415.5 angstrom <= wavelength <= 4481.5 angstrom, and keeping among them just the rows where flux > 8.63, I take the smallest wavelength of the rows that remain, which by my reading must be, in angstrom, 4417.0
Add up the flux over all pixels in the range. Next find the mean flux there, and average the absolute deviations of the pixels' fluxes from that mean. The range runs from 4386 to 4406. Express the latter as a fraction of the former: 0.0068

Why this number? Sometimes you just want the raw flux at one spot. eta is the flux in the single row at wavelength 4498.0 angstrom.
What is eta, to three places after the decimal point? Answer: 9.941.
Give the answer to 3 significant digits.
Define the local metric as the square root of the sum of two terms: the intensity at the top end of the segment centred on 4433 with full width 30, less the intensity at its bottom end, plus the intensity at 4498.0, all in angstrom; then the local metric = 3.11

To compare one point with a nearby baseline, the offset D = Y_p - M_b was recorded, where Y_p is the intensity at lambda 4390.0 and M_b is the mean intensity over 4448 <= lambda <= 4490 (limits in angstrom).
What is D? -1.8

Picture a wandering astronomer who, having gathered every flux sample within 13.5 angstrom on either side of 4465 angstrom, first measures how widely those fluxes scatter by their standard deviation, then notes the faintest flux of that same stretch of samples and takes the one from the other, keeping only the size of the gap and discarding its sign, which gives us 7.6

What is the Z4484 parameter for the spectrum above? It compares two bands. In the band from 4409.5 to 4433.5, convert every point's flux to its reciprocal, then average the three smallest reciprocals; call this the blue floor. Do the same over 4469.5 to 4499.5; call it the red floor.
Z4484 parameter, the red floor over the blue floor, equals 0.86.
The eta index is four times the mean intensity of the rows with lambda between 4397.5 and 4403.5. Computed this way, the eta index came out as 34.7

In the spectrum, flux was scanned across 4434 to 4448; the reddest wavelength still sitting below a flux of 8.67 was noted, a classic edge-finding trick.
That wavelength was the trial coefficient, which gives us 4444.0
